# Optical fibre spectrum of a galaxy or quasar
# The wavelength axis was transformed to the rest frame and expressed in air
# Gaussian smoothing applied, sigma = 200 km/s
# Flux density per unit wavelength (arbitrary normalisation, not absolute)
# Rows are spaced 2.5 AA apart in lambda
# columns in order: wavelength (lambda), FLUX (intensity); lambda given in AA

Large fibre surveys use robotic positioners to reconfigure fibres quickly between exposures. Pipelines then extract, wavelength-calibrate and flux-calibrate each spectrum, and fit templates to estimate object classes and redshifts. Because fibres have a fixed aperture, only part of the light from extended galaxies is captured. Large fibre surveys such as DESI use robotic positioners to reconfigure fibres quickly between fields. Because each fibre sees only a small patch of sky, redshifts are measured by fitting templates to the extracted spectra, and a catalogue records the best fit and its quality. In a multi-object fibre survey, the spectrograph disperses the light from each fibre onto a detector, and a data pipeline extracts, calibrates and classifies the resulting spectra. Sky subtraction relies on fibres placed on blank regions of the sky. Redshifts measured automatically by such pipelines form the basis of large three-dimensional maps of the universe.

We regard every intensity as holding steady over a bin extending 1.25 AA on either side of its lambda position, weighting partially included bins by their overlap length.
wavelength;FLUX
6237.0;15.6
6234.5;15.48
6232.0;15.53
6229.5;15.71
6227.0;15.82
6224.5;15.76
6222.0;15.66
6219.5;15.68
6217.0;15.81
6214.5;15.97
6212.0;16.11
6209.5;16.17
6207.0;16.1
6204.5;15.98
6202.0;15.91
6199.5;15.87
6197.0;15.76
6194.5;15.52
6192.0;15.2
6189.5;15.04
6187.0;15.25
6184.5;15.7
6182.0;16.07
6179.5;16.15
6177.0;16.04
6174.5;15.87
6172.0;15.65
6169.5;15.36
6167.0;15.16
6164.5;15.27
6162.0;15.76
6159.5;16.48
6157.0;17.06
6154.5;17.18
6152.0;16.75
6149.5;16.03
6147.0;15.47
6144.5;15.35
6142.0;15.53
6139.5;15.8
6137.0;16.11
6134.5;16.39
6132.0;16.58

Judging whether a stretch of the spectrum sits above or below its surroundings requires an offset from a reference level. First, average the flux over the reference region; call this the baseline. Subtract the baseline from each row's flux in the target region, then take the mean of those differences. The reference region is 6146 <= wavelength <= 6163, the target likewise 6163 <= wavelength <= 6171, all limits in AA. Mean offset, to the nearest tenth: -1.1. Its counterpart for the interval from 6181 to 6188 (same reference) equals -0.7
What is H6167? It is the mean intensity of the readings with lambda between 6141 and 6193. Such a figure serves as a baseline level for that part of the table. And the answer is 15.83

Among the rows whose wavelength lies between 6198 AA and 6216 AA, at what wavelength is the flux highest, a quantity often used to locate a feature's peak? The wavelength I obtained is 6209.5 AA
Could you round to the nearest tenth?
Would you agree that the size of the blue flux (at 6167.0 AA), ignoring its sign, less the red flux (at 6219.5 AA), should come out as -0.5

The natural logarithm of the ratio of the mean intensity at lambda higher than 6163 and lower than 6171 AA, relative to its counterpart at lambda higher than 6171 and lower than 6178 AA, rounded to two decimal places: -0.04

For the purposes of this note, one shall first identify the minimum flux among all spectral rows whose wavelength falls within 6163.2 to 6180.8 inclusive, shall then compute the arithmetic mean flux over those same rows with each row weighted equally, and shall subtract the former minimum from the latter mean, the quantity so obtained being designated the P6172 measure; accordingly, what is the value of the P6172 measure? 0.48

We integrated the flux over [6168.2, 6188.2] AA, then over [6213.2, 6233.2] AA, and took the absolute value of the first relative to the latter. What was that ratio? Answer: 1.00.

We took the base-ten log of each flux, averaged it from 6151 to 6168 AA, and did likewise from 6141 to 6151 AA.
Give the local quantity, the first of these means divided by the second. 1.014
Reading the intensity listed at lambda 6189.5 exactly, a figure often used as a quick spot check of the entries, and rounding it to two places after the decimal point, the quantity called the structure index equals 15.04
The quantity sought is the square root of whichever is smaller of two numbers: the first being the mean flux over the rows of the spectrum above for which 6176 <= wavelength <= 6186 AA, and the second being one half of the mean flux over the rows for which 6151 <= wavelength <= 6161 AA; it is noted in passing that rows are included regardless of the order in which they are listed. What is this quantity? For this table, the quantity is 2.90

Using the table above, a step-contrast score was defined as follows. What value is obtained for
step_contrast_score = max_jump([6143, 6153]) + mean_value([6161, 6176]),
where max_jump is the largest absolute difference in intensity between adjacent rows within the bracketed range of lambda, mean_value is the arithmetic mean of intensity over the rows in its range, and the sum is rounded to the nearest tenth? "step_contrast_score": 16.2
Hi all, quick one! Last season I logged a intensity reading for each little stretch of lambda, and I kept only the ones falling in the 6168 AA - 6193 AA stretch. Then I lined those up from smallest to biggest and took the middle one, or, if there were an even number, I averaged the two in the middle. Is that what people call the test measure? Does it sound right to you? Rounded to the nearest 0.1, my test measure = 15.7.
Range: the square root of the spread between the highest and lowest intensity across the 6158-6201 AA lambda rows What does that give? 1.2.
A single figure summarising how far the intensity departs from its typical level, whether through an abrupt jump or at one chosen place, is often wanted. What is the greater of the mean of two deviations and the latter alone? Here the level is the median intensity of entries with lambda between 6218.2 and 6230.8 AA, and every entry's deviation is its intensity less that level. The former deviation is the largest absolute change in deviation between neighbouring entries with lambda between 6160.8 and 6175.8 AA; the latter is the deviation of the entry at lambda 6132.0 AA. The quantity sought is 0.87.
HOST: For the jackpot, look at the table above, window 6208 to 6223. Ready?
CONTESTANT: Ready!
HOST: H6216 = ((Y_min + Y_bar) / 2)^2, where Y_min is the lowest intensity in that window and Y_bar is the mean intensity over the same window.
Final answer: 249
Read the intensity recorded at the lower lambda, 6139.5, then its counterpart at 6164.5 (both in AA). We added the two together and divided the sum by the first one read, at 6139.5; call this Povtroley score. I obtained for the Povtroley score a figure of 1.966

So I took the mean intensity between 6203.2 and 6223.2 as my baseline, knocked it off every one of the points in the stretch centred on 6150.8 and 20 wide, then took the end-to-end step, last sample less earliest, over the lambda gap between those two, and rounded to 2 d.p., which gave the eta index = 0.05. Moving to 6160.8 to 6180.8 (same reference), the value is 0.02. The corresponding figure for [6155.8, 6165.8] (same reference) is -0.24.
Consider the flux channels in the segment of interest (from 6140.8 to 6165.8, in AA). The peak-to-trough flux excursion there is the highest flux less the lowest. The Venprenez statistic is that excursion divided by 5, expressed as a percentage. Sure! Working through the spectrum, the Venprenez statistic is 38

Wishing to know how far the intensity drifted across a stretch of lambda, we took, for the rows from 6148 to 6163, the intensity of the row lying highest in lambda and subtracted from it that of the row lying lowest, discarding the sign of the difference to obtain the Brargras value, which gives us 0.27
